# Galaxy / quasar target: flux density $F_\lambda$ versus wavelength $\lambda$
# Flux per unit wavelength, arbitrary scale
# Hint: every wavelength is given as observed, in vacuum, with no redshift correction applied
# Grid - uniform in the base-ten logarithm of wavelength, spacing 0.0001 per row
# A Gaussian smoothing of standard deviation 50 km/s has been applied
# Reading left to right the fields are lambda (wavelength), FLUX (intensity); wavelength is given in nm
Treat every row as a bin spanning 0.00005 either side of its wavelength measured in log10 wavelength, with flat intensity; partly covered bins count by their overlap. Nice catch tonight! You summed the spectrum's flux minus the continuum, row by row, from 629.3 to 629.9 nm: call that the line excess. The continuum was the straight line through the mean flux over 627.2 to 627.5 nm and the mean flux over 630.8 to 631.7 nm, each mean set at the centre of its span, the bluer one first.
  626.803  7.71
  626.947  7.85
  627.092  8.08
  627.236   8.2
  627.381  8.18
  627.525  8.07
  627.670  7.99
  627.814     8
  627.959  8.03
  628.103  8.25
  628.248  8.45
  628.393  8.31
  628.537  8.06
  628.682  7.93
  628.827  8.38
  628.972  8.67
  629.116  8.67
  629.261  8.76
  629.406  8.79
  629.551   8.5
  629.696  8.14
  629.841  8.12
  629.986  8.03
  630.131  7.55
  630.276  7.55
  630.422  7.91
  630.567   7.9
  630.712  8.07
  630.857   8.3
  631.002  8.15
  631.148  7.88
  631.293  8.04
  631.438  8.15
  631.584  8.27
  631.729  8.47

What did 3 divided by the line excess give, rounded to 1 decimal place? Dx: 3.2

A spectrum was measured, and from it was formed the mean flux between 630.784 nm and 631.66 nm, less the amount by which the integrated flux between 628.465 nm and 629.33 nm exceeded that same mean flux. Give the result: 9.0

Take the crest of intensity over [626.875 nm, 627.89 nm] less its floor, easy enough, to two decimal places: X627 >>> 0.35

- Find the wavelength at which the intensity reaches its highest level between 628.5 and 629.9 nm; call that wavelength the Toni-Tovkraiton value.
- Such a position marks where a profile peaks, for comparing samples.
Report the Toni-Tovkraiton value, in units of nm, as 629.406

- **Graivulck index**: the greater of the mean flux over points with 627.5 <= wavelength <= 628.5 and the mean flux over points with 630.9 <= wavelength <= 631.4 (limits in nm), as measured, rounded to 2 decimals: 8.16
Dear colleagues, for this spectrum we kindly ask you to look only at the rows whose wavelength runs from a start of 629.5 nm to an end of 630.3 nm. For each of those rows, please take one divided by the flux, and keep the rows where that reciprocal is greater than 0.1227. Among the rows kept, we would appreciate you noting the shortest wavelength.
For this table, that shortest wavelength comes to 629.696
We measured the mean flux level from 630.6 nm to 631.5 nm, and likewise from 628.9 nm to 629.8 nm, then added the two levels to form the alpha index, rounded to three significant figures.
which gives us 16.7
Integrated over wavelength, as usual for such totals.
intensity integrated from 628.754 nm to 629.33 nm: 5.0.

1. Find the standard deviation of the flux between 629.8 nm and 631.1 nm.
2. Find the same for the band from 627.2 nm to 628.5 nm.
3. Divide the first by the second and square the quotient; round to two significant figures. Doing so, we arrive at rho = 2.7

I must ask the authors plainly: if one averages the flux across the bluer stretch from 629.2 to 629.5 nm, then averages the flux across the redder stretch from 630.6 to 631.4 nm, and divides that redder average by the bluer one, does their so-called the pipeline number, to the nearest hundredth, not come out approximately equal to 0.92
